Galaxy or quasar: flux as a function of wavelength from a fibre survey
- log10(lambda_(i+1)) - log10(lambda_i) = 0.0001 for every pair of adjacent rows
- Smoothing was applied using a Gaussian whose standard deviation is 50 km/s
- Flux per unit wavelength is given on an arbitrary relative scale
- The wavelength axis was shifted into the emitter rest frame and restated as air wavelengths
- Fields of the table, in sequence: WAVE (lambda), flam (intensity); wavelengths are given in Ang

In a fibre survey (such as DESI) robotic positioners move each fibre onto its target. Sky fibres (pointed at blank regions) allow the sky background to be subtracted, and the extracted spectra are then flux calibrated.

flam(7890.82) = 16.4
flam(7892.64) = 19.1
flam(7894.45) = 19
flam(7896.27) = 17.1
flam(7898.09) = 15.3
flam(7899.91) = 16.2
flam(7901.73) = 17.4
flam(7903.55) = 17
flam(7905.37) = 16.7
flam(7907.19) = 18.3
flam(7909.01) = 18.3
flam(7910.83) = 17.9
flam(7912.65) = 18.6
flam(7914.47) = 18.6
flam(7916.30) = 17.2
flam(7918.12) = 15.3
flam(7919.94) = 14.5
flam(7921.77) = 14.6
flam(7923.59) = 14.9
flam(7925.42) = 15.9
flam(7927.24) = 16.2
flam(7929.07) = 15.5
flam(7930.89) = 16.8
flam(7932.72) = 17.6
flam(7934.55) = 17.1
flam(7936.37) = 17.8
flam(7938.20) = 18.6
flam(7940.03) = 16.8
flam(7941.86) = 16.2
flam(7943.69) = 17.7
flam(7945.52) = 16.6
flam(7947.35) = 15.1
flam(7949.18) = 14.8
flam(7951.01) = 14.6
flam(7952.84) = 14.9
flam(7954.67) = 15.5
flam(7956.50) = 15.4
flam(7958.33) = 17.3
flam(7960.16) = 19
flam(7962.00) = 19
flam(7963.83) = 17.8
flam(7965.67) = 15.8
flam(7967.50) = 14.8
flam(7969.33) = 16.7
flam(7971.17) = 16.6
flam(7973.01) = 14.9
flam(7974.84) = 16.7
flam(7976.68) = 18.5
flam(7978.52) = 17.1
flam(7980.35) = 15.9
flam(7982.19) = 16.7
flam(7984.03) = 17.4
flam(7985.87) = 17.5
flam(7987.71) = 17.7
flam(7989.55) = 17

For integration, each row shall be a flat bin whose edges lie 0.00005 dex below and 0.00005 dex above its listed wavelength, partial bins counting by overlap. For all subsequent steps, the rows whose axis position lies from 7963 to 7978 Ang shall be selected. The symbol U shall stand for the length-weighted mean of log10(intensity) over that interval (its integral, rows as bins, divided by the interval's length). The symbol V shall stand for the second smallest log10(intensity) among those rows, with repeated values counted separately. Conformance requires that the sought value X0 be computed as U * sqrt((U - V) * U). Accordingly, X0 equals 0.275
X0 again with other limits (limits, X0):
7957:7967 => 0.098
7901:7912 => 0.176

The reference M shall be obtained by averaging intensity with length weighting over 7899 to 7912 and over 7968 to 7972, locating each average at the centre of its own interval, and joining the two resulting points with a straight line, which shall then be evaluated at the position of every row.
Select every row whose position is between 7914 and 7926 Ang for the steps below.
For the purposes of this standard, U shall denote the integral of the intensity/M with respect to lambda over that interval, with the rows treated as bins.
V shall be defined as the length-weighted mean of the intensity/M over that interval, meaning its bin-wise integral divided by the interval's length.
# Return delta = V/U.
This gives 0.083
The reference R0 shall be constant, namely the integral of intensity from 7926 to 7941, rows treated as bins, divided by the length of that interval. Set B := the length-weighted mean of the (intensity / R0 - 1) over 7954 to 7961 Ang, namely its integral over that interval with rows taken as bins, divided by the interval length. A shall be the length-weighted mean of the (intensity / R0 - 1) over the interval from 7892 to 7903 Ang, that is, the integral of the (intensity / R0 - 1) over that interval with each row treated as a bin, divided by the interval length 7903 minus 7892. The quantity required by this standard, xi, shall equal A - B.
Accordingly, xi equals 0.03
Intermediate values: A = 0.02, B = -0.01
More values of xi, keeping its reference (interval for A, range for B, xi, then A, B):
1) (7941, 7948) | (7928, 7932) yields 0.01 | -0.03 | -0.05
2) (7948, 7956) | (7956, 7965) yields -0.16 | -0.12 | 0.04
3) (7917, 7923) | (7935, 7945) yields -0.15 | -0.13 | 0.02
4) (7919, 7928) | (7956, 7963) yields -0.15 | -0.11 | 0.05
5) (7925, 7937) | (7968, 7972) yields 0.01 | -0.02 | -0.03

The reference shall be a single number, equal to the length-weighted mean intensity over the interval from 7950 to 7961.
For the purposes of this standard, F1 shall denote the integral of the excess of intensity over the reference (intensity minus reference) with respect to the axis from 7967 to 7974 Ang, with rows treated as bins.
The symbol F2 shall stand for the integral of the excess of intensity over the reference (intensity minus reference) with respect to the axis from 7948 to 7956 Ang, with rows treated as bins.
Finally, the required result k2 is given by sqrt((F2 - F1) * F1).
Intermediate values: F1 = -2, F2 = -9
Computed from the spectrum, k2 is 4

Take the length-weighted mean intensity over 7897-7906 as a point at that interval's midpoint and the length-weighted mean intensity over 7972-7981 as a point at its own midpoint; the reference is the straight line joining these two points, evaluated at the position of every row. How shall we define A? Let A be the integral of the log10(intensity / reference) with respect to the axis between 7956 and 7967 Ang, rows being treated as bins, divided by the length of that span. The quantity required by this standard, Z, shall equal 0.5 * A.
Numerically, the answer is 0.009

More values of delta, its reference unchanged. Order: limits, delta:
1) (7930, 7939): 0.111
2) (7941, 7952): 0.091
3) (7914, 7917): 0.333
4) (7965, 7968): 0.333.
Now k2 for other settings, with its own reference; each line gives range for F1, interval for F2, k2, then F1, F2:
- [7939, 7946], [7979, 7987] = 2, 5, 6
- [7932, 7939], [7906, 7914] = 8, 12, 17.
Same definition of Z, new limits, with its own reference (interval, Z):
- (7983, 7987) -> 0.010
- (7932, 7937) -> 0.012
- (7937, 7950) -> -0.001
